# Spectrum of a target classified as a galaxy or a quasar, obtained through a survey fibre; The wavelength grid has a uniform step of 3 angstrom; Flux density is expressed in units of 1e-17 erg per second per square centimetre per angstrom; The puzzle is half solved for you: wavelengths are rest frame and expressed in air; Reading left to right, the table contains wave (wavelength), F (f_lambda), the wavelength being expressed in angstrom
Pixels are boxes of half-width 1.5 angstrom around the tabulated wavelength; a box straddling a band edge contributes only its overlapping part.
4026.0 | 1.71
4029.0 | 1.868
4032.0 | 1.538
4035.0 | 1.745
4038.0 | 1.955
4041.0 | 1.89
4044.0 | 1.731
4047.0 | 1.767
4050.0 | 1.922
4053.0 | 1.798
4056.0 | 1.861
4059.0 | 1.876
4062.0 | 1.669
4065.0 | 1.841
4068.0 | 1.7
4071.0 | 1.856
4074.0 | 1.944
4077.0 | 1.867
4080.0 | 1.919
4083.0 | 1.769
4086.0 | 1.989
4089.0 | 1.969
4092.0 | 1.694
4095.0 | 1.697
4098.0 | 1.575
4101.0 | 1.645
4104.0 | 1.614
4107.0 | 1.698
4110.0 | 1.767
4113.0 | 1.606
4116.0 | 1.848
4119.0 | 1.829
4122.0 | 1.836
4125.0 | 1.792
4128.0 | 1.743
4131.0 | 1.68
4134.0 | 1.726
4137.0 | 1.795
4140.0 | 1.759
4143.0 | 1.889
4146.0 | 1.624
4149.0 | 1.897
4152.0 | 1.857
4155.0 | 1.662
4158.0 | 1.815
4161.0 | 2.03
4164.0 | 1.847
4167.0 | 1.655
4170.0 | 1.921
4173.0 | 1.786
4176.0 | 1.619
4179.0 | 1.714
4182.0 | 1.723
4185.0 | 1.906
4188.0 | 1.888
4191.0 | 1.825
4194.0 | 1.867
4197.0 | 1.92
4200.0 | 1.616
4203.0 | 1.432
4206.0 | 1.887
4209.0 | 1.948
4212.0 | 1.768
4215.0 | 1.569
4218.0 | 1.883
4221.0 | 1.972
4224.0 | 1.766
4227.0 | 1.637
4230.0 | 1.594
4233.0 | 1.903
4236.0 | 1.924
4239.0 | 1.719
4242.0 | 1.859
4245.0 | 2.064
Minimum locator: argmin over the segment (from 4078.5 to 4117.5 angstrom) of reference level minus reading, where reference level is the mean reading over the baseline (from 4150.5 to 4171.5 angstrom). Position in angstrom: 4086.0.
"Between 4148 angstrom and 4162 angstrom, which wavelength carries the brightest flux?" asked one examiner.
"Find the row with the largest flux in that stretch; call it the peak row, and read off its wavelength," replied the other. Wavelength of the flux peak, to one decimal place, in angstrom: 4161.0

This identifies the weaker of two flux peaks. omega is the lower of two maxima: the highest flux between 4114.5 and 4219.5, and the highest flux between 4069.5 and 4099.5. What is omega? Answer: 1.99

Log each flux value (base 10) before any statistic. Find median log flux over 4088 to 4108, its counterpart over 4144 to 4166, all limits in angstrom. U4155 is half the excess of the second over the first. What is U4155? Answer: 0.019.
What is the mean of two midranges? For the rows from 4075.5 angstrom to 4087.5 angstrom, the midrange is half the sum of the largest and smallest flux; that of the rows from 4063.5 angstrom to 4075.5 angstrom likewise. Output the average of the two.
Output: 1.85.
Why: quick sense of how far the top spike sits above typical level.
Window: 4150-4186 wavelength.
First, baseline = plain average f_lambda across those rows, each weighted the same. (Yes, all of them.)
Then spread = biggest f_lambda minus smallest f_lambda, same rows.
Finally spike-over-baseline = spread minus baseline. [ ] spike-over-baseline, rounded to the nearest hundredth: -1.38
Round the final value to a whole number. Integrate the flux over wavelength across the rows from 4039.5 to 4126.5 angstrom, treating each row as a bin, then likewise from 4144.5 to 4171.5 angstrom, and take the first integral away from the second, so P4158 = -107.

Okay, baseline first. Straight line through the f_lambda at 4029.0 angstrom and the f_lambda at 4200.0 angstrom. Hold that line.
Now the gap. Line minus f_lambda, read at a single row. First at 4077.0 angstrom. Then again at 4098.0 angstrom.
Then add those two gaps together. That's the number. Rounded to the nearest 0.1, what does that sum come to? 0.1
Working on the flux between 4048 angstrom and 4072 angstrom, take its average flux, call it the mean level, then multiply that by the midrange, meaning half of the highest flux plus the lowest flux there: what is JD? 3.26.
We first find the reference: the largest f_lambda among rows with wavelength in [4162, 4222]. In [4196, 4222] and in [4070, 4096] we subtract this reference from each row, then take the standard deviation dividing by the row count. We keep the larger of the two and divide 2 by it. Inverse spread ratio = 11.0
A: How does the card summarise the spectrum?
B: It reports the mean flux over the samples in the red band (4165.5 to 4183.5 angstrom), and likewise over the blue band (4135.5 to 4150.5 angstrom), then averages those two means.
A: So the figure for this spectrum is 1.76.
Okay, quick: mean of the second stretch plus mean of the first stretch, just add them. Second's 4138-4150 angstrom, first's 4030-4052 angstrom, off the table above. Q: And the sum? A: 3.58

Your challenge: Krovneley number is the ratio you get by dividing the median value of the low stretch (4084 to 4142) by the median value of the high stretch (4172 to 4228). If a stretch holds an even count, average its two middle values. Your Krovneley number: 0.98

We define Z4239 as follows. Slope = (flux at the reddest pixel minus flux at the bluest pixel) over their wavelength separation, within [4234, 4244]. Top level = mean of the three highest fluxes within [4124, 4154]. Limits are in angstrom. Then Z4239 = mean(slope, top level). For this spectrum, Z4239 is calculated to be 0.935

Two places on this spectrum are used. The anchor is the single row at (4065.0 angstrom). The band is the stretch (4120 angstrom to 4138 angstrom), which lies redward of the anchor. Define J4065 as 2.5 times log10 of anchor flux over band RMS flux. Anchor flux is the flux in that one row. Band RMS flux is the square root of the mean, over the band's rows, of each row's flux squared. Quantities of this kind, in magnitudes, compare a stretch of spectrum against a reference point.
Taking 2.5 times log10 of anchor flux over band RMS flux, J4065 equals 0.05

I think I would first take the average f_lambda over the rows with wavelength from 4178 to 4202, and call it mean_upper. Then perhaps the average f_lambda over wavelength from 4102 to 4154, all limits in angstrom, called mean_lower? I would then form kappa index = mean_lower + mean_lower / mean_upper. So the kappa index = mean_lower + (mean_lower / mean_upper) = 2.74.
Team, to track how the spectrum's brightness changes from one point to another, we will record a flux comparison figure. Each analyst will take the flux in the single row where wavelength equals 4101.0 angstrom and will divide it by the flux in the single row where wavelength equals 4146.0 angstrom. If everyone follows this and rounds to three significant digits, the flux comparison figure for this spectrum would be 1.01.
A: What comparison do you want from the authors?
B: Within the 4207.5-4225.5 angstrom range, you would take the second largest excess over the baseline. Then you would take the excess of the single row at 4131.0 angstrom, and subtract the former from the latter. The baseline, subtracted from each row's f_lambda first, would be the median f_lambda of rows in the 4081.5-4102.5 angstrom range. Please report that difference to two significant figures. -0.27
